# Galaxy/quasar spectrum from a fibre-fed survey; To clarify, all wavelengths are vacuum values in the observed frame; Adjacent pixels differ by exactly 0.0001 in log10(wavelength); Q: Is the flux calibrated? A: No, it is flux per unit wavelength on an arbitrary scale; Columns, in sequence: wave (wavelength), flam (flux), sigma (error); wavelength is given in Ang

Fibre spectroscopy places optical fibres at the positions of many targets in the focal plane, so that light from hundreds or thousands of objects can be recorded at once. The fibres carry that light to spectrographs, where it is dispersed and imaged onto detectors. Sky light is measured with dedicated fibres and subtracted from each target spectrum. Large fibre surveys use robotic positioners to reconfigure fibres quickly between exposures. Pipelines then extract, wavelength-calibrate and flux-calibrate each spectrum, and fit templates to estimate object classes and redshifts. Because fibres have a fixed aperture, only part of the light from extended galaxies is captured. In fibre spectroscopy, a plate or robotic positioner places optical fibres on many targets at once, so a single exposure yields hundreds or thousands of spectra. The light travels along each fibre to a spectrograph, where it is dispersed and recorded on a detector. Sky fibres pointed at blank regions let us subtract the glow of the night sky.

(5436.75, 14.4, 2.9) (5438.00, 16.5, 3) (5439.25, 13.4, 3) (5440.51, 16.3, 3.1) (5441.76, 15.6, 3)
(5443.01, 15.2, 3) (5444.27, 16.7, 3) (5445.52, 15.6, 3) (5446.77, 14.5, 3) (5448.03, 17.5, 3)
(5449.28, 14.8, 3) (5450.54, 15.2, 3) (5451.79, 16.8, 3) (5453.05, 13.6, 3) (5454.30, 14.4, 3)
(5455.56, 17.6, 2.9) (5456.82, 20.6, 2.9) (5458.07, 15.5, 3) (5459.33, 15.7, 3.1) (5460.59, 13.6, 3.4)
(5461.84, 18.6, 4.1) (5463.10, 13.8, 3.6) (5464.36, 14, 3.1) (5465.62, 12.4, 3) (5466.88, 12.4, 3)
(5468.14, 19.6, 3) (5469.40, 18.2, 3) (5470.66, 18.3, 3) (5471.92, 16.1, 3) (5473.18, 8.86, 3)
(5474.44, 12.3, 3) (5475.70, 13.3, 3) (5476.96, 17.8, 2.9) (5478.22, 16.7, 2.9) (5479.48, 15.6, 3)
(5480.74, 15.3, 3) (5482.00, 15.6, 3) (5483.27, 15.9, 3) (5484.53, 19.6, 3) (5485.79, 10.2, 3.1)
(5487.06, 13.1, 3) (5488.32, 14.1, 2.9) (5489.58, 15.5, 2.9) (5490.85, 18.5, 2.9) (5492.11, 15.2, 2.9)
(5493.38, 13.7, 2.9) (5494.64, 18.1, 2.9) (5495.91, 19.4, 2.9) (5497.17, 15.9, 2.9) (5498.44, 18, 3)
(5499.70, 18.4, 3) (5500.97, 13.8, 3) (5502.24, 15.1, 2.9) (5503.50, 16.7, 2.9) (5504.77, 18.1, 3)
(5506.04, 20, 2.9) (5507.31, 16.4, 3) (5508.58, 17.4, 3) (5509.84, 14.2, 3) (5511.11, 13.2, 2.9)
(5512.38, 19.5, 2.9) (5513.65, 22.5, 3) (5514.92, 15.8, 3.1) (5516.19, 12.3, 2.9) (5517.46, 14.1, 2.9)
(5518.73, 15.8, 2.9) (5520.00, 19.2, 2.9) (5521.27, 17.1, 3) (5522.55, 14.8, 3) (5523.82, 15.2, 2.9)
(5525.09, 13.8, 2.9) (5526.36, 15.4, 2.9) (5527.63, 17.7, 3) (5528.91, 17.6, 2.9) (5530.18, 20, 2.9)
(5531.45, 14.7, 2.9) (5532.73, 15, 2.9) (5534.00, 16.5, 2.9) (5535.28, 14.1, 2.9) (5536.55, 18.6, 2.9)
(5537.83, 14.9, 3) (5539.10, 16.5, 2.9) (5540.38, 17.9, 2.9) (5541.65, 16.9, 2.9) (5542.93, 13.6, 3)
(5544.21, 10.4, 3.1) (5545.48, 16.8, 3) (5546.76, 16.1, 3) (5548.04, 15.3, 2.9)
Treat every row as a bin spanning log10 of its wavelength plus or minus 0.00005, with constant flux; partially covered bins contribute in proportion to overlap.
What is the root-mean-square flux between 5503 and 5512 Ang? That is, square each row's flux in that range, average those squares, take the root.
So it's 16.7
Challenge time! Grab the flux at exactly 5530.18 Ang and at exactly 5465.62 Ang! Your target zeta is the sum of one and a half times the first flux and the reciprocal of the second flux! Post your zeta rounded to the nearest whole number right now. 30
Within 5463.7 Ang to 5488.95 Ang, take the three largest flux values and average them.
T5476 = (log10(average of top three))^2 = 1.64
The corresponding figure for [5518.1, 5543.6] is 1.65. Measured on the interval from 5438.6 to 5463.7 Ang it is 1.63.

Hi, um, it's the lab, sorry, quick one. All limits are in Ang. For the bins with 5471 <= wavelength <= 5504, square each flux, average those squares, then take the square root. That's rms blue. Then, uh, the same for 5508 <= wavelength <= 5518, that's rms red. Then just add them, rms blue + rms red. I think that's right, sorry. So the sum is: 32.2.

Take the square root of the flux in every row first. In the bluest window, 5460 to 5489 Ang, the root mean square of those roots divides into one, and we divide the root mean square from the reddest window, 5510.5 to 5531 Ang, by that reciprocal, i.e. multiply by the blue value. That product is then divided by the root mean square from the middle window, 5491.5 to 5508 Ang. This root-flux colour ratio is 3.84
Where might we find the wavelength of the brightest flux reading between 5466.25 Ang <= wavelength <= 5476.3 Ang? 5468.14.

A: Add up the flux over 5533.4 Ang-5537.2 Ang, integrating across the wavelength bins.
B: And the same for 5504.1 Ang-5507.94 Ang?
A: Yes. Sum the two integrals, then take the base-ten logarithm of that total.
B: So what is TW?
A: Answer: 2.12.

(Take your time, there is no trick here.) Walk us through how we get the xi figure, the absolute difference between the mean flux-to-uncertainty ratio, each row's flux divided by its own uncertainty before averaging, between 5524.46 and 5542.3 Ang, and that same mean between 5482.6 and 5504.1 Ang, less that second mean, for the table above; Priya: -5.21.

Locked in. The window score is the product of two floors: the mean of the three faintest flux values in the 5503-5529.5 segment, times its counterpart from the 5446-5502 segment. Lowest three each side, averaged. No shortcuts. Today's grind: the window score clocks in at 137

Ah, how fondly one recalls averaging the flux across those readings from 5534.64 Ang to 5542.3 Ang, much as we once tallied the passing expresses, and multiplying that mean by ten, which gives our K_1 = 165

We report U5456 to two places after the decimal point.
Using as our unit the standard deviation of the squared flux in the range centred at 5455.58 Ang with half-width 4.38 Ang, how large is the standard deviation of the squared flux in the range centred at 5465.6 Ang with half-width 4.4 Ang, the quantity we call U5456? 1.24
